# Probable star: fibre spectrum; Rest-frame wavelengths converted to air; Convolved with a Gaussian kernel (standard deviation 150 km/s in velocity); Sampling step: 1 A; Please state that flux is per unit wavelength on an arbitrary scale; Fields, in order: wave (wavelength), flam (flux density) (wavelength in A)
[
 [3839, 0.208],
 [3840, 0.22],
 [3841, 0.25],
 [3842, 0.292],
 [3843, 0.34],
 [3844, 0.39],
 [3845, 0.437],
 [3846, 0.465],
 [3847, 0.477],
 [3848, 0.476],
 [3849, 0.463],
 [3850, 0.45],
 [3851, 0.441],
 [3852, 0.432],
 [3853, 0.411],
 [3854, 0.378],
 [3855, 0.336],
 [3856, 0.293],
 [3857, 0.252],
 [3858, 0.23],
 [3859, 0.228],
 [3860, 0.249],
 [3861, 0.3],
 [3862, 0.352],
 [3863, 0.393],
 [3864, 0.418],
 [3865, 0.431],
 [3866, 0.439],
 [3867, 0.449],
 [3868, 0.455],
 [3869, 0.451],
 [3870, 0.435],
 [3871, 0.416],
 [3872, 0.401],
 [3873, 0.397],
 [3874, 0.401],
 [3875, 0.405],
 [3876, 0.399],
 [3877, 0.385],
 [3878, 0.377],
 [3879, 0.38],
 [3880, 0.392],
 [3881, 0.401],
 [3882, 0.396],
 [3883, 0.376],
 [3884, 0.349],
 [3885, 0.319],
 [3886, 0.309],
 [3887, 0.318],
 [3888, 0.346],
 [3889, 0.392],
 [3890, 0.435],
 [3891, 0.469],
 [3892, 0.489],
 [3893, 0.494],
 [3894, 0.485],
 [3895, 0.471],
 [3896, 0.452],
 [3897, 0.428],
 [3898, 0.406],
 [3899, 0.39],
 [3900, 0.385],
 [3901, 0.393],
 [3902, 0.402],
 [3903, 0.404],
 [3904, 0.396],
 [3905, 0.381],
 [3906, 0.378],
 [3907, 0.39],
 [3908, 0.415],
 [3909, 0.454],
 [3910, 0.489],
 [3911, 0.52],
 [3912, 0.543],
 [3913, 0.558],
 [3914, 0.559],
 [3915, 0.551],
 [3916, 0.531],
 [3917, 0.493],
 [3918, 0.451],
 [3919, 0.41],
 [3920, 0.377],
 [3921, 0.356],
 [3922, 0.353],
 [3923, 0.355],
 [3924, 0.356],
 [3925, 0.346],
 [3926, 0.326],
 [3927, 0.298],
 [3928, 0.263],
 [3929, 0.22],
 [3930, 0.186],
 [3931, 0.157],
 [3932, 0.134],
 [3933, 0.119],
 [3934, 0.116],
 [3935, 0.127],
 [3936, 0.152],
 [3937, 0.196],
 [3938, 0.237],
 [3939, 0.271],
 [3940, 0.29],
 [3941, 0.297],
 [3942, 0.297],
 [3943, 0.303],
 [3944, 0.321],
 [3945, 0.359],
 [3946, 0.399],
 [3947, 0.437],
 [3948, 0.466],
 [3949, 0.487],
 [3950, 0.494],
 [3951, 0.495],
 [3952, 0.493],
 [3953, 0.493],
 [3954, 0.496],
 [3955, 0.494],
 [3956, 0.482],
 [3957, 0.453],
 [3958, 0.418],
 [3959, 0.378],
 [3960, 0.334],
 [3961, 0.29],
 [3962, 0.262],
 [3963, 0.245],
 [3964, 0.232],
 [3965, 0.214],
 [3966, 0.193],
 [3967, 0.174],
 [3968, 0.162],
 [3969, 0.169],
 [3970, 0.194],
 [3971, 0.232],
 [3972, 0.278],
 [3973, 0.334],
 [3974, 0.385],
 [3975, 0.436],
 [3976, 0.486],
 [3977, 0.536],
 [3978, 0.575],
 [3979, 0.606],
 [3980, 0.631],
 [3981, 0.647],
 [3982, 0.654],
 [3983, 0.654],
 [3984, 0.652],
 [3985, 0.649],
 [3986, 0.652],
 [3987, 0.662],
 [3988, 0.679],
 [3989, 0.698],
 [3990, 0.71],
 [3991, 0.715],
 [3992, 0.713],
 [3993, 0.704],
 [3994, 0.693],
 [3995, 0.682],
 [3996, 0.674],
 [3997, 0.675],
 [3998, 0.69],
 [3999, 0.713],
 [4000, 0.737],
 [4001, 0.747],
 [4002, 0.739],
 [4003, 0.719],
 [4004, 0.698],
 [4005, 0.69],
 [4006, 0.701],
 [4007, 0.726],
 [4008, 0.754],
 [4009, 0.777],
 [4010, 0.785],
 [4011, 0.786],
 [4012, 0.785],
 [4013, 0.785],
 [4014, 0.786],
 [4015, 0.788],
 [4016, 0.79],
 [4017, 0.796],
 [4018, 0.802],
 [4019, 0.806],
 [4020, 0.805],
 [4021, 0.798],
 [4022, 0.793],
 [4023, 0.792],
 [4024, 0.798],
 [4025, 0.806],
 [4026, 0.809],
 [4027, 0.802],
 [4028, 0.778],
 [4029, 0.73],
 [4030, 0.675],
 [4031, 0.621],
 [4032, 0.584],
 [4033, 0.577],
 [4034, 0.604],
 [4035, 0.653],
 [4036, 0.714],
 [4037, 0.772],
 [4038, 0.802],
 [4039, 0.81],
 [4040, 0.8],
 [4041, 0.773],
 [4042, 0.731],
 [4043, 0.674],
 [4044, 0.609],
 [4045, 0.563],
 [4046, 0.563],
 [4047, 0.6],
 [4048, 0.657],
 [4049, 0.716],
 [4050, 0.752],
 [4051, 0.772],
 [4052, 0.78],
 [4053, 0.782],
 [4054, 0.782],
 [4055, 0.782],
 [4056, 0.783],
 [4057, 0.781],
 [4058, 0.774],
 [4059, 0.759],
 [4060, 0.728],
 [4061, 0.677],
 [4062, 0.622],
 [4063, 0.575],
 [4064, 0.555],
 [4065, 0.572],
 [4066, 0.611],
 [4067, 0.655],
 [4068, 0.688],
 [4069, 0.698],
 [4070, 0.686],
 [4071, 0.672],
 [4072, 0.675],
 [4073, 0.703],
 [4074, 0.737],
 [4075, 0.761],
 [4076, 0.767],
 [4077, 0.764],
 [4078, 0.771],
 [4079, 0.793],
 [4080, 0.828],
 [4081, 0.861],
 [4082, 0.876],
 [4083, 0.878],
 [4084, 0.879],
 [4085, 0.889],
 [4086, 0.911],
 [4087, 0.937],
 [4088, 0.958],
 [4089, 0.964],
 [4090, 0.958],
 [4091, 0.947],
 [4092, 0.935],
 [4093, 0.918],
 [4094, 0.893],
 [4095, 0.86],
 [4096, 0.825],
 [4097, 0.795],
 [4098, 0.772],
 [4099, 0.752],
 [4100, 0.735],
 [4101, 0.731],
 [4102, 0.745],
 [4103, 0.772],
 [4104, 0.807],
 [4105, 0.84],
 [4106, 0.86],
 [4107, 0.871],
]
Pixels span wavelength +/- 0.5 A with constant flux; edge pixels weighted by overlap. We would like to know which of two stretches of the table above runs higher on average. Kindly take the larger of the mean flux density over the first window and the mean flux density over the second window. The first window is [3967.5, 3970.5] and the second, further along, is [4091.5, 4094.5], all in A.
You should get 0.92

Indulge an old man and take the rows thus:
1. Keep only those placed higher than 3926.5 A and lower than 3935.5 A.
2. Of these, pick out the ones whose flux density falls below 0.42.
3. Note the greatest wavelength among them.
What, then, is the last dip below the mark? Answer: 3935 A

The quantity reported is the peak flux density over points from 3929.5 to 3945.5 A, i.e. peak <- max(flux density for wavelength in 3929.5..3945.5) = 0.359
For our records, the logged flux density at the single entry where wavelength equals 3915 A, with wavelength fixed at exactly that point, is 0.551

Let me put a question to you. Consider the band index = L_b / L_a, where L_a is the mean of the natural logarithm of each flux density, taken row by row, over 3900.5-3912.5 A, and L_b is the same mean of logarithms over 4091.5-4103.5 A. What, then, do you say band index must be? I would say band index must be 0.25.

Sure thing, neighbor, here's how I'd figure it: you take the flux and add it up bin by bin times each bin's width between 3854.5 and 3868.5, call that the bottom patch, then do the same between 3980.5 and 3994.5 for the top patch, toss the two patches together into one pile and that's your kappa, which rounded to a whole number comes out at 14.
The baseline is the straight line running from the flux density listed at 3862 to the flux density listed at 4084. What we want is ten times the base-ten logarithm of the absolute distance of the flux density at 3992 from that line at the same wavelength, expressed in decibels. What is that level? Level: -12.8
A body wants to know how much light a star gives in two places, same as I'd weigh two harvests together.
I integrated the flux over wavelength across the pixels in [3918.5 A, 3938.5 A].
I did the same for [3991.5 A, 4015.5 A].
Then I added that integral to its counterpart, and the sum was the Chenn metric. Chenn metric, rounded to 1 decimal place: 22.6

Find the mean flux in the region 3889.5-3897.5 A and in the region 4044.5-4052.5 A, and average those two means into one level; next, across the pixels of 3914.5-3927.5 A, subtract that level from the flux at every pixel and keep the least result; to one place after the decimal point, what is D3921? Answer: -0.3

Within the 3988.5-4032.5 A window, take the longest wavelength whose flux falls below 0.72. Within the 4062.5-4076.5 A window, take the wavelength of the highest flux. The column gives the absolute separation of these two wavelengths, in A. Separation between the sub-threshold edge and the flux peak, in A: 44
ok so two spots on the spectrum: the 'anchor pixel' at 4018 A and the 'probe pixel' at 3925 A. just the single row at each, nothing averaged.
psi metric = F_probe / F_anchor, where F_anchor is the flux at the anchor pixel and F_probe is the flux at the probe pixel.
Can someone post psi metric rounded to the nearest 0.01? 0.43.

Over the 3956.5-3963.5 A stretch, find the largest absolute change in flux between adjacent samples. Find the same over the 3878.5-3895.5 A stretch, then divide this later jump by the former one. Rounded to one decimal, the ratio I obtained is 1.0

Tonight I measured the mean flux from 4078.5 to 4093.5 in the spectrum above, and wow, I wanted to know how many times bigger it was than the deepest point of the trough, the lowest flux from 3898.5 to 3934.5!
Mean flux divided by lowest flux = 7.8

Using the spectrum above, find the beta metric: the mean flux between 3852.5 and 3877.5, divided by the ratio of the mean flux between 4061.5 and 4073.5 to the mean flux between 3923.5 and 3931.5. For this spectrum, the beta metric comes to 0.16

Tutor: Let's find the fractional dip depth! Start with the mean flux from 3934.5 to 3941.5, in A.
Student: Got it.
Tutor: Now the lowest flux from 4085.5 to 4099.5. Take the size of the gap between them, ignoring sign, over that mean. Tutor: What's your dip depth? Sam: 2.4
